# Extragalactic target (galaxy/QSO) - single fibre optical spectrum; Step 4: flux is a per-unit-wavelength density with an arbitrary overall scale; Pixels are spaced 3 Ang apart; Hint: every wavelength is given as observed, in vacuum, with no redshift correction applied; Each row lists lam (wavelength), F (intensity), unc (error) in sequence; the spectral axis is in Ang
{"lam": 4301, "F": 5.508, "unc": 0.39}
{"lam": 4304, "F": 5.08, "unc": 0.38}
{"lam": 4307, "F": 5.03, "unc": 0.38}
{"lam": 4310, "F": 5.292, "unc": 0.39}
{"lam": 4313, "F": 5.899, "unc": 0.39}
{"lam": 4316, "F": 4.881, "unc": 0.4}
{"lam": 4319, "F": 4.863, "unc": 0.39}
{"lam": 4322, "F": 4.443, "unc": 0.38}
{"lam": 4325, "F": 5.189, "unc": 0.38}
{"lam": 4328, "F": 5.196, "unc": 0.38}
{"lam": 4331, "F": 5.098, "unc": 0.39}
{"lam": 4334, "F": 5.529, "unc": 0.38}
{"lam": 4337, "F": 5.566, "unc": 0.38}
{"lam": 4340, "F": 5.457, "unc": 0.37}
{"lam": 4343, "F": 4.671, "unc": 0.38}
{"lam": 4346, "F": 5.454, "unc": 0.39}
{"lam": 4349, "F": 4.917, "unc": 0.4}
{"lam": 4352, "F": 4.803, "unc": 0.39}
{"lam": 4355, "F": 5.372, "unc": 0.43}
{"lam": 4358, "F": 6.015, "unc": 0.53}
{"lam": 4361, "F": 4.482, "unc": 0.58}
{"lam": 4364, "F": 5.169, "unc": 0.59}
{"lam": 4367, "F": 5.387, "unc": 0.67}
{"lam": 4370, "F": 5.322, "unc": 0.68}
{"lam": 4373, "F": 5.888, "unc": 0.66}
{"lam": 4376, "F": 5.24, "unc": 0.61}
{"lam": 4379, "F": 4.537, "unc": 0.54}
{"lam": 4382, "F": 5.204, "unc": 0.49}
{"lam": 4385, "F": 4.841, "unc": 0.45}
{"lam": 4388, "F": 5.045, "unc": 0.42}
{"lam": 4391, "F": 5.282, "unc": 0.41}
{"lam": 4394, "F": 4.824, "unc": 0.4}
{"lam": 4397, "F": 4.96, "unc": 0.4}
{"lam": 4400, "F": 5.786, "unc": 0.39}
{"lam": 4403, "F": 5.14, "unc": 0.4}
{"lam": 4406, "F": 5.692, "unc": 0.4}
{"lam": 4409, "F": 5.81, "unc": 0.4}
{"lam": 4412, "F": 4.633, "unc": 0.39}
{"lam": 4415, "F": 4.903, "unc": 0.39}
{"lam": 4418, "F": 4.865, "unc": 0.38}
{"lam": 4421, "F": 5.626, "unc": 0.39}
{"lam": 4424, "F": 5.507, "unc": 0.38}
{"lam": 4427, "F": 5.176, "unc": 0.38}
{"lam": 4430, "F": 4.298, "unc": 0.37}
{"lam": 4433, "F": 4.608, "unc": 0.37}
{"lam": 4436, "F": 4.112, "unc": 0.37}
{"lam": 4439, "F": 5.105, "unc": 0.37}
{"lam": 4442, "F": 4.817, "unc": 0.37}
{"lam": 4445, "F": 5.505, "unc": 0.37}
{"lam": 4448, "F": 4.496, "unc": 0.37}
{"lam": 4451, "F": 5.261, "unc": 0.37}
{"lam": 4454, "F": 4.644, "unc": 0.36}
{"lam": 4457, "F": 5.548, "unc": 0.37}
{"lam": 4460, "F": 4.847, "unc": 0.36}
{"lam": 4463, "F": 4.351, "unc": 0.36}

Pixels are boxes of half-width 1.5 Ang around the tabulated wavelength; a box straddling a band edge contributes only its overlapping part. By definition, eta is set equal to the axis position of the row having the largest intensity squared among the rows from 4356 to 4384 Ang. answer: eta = 4358 Ang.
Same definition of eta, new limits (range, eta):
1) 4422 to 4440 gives 4424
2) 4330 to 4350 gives 4337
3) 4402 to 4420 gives 4409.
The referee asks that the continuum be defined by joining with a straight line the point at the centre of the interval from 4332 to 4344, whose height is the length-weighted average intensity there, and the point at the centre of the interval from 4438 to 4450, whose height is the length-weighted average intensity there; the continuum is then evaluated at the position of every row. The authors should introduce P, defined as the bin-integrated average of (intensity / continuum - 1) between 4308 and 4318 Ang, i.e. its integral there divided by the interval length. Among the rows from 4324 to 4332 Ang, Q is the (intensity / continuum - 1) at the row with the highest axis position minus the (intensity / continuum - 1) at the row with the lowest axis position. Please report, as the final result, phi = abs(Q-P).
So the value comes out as 0.00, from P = -0.016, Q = -0.01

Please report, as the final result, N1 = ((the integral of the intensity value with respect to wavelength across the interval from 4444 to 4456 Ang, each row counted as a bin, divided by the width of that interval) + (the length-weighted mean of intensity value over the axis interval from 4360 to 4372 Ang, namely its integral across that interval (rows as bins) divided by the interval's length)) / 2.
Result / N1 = 5.06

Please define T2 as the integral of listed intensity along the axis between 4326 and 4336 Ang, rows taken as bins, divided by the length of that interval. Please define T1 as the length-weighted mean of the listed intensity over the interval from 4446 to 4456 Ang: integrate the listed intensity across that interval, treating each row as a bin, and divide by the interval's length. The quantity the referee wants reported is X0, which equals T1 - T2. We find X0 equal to -0.41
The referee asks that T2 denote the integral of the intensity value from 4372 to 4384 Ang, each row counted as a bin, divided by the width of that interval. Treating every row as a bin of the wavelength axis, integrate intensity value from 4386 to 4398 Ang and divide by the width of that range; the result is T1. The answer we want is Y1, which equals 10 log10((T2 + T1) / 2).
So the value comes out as 7.07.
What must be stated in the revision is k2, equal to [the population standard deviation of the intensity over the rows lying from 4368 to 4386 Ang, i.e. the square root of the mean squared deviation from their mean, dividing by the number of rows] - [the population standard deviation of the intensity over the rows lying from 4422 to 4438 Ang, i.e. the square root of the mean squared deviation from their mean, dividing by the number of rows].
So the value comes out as -0.11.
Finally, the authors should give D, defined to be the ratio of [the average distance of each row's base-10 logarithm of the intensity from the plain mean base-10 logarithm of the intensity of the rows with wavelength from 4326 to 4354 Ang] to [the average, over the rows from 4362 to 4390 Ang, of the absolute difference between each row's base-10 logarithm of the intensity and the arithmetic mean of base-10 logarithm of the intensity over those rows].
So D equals 1.1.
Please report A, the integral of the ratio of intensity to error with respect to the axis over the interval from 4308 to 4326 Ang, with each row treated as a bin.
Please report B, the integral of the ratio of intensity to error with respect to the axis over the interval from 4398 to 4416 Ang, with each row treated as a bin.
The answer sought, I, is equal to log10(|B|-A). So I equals 0.8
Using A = 236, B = 243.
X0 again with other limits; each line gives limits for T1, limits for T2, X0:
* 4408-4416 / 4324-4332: -0.08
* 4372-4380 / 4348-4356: 0.21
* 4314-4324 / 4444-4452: -0.24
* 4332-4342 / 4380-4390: 0.44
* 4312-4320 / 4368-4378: -0.24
